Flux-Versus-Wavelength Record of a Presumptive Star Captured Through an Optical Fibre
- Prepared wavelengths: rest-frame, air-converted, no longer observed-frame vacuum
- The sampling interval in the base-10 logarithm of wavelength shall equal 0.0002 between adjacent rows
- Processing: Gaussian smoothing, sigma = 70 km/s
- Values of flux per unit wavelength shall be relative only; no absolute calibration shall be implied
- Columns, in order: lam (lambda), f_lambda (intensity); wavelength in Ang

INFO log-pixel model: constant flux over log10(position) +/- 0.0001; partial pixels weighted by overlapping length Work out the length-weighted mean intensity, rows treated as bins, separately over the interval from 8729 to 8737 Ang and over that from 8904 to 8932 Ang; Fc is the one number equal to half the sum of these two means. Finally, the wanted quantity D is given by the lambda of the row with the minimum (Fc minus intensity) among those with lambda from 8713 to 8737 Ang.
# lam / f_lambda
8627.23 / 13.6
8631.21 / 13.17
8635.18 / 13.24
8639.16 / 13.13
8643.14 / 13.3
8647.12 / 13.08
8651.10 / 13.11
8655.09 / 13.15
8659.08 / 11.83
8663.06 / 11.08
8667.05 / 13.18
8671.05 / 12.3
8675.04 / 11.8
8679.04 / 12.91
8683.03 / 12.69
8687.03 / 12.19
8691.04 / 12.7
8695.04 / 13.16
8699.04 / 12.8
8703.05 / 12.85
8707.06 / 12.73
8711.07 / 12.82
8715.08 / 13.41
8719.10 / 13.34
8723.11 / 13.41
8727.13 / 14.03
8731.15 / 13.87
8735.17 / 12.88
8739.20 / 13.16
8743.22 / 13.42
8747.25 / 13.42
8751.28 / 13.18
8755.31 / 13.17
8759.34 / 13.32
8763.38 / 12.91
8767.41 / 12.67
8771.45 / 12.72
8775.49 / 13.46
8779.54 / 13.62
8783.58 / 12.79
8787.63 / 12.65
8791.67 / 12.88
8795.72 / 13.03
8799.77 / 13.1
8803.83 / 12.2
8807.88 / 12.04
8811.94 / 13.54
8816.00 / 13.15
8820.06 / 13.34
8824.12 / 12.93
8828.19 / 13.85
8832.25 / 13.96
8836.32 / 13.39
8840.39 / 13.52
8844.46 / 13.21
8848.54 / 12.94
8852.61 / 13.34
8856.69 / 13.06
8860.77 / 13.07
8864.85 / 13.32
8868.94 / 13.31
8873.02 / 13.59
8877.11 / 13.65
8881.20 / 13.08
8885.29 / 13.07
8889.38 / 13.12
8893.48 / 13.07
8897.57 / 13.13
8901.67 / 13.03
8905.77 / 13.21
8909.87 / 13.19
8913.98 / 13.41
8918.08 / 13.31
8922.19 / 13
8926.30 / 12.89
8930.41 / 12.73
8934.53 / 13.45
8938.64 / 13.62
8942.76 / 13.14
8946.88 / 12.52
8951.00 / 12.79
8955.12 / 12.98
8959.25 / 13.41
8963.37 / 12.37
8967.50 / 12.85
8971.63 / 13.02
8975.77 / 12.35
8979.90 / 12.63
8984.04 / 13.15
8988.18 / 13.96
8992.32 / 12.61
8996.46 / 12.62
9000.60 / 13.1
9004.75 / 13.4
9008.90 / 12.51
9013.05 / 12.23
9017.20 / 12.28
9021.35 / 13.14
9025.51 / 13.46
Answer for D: 8727.13 Ang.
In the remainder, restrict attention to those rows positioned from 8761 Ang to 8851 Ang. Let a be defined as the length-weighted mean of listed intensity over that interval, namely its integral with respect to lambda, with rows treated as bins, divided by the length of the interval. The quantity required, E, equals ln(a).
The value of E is 2.572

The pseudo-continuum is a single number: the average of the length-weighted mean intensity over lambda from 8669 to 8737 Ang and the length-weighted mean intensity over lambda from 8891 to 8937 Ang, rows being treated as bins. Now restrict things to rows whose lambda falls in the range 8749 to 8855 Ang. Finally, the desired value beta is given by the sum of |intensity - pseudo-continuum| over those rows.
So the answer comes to 9.3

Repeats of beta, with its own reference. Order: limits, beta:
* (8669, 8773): 10.0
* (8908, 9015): 9.2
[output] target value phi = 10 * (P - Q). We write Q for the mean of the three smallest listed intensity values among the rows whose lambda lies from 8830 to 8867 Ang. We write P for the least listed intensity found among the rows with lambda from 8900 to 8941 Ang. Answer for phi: -3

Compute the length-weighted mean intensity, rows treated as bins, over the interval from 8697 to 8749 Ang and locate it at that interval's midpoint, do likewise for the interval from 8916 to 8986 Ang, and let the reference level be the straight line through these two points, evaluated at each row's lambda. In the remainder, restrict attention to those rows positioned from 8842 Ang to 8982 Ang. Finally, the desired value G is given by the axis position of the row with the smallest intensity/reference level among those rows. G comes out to 8975.77 Ang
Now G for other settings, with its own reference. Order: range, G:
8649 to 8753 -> 8663.06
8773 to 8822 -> 8807.88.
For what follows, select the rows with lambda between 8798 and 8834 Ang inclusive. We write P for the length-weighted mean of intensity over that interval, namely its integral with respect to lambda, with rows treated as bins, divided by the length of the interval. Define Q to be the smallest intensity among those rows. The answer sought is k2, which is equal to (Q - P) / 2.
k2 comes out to -0.54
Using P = 13.1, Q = 12.04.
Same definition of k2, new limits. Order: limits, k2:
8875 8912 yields -0.07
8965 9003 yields -0.28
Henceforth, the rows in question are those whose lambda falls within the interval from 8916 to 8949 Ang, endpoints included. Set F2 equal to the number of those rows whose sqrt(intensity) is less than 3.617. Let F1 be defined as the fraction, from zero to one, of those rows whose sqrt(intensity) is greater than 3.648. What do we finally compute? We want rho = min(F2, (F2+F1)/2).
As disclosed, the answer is 2.2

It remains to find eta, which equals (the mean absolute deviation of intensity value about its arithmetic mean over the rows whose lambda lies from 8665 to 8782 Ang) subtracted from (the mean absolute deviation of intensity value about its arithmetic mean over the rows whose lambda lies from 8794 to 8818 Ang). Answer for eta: 0.10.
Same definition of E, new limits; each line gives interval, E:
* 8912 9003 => 2.565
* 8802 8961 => 2.578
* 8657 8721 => 2.535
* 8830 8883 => 2.591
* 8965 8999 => 2.557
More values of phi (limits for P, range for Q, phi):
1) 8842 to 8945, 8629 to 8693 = 12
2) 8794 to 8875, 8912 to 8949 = -7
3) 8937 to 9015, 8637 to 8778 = 7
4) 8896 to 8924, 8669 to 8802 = 9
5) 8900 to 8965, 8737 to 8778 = -4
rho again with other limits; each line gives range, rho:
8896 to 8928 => 1.6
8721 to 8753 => 0.8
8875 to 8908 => 2.1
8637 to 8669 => 1.5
